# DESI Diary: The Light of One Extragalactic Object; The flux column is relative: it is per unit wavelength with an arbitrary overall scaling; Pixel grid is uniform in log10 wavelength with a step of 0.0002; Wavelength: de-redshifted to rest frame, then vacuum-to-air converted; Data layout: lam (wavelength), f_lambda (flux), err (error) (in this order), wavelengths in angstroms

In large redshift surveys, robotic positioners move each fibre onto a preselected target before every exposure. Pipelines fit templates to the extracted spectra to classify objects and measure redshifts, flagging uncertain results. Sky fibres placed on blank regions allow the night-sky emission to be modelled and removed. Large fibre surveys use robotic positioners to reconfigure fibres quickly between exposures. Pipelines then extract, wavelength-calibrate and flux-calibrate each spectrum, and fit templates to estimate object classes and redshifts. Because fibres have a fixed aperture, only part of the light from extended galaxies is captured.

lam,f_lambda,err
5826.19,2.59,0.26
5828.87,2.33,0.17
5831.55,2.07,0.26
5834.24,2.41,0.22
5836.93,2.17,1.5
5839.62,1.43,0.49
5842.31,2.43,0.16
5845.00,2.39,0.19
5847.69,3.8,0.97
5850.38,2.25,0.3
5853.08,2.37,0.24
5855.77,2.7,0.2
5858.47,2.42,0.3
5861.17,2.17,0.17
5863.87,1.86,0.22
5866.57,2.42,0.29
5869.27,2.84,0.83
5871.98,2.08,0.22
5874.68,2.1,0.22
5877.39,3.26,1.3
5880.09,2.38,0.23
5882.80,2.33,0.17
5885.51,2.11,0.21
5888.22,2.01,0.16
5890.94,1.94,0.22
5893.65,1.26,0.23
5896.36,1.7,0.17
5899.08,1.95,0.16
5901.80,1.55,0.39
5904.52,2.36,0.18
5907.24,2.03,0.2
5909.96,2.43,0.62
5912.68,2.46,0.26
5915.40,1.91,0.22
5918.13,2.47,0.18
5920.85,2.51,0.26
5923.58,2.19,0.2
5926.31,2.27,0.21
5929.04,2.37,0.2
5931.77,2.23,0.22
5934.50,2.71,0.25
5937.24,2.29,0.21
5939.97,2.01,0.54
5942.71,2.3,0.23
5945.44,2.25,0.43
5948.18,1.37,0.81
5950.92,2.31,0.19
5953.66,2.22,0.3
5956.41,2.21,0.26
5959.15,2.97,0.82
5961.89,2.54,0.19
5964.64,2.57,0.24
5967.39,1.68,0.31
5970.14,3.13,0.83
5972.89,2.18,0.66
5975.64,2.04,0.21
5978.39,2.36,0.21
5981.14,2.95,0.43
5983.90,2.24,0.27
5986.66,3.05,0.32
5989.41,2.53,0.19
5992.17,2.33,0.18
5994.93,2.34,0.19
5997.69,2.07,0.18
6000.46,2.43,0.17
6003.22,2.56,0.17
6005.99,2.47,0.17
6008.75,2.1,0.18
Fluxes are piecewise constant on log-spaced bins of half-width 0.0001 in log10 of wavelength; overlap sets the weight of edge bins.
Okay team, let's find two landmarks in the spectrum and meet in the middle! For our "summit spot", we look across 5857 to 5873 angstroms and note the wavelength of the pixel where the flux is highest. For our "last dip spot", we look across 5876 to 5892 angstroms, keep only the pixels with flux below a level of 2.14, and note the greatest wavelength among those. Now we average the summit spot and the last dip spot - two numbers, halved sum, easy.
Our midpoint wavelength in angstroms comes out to 5880.1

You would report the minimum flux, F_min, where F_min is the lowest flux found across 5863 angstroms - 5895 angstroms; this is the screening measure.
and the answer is 1.26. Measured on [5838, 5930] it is 1.26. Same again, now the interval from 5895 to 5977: 1.37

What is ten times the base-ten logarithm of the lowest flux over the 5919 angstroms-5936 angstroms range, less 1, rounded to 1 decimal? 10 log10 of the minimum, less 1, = 2.4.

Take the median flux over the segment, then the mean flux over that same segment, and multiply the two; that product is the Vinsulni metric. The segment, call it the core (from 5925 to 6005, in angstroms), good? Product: 5.5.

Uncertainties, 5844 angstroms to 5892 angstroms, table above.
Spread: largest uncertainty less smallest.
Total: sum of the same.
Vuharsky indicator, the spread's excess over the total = -5.3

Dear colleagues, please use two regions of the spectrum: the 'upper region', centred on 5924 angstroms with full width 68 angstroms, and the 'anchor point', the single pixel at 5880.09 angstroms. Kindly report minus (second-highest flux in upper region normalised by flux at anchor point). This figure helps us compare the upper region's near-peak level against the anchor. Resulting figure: -1.05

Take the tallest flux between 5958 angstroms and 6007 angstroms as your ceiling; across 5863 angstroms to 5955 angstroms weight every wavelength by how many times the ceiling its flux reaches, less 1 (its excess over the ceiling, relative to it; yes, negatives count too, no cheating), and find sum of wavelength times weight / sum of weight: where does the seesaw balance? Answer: 5909.2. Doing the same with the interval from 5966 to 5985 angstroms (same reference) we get 5974.9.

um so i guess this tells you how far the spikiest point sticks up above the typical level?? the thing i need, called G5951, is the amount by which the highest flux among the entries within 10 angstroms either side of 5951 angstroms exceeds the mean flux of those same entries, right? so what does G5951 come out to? 0.7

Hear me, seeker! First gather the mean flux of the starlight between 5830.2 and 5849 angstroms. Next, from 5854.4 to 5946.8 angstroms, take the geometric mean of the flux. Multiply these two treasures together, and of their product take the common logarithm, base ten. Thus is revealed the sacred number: 0.72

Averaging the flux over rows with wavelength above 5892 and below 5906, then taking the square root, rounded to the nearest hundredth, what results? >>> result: 1.33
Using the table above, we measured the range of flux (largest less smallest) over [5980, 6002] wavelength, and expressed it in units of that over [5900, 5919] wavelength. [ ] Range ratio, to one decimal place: 1.1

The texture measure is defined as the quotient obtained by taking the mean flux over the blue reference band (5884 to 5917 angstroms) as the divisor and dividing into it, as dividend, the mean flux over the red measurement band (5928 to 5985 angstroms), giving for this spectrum 1.18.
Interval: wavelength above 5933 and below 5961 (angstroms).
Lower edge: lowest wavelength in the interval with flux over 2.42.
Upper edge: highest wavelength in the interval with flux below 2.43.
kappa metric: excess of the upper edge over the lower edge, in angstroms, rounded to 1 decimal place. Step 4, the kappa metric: 21.9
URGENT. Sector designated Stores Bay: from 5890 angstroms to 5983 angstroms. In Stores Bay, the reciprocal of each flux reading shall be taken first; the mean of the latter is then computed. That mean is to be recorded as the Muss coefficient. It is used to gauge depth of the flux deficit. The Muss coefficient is 0.467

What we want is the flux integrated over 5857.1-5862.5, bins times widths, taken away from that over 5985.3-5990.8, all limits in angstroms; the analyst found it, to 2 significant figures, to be 3.0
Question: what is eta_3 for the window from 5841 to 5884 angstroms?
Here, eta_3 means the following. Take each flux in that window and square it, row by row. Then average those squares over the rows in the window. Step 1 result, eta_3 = 6.4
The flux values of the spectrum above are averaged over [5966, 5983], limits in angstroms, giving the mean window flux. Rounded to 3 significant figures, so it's 2.39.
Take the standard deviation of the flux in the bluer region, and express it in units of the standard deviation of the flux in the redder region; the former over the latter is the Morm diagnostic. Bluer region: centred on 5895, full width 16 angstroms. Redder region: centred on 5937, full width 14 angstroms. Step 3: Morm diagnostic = 1.2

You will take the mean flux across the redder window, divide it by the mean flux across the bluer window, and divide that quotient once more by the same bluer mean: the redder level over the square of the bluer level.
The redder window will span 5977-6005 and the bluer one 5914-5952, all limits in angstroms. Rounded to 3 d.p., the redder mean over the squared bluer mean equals 0.501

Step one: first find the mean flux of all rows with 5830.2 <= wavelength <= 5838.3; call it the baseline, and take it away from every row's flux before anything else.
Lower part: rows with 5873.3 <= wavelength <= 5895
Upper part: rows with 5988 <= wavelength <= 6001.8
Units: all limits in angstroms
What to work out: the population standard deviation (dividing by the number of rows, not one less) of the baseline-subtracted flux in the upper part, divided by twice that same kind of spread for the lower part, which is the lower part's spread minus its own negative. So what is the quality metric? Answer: 0.15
